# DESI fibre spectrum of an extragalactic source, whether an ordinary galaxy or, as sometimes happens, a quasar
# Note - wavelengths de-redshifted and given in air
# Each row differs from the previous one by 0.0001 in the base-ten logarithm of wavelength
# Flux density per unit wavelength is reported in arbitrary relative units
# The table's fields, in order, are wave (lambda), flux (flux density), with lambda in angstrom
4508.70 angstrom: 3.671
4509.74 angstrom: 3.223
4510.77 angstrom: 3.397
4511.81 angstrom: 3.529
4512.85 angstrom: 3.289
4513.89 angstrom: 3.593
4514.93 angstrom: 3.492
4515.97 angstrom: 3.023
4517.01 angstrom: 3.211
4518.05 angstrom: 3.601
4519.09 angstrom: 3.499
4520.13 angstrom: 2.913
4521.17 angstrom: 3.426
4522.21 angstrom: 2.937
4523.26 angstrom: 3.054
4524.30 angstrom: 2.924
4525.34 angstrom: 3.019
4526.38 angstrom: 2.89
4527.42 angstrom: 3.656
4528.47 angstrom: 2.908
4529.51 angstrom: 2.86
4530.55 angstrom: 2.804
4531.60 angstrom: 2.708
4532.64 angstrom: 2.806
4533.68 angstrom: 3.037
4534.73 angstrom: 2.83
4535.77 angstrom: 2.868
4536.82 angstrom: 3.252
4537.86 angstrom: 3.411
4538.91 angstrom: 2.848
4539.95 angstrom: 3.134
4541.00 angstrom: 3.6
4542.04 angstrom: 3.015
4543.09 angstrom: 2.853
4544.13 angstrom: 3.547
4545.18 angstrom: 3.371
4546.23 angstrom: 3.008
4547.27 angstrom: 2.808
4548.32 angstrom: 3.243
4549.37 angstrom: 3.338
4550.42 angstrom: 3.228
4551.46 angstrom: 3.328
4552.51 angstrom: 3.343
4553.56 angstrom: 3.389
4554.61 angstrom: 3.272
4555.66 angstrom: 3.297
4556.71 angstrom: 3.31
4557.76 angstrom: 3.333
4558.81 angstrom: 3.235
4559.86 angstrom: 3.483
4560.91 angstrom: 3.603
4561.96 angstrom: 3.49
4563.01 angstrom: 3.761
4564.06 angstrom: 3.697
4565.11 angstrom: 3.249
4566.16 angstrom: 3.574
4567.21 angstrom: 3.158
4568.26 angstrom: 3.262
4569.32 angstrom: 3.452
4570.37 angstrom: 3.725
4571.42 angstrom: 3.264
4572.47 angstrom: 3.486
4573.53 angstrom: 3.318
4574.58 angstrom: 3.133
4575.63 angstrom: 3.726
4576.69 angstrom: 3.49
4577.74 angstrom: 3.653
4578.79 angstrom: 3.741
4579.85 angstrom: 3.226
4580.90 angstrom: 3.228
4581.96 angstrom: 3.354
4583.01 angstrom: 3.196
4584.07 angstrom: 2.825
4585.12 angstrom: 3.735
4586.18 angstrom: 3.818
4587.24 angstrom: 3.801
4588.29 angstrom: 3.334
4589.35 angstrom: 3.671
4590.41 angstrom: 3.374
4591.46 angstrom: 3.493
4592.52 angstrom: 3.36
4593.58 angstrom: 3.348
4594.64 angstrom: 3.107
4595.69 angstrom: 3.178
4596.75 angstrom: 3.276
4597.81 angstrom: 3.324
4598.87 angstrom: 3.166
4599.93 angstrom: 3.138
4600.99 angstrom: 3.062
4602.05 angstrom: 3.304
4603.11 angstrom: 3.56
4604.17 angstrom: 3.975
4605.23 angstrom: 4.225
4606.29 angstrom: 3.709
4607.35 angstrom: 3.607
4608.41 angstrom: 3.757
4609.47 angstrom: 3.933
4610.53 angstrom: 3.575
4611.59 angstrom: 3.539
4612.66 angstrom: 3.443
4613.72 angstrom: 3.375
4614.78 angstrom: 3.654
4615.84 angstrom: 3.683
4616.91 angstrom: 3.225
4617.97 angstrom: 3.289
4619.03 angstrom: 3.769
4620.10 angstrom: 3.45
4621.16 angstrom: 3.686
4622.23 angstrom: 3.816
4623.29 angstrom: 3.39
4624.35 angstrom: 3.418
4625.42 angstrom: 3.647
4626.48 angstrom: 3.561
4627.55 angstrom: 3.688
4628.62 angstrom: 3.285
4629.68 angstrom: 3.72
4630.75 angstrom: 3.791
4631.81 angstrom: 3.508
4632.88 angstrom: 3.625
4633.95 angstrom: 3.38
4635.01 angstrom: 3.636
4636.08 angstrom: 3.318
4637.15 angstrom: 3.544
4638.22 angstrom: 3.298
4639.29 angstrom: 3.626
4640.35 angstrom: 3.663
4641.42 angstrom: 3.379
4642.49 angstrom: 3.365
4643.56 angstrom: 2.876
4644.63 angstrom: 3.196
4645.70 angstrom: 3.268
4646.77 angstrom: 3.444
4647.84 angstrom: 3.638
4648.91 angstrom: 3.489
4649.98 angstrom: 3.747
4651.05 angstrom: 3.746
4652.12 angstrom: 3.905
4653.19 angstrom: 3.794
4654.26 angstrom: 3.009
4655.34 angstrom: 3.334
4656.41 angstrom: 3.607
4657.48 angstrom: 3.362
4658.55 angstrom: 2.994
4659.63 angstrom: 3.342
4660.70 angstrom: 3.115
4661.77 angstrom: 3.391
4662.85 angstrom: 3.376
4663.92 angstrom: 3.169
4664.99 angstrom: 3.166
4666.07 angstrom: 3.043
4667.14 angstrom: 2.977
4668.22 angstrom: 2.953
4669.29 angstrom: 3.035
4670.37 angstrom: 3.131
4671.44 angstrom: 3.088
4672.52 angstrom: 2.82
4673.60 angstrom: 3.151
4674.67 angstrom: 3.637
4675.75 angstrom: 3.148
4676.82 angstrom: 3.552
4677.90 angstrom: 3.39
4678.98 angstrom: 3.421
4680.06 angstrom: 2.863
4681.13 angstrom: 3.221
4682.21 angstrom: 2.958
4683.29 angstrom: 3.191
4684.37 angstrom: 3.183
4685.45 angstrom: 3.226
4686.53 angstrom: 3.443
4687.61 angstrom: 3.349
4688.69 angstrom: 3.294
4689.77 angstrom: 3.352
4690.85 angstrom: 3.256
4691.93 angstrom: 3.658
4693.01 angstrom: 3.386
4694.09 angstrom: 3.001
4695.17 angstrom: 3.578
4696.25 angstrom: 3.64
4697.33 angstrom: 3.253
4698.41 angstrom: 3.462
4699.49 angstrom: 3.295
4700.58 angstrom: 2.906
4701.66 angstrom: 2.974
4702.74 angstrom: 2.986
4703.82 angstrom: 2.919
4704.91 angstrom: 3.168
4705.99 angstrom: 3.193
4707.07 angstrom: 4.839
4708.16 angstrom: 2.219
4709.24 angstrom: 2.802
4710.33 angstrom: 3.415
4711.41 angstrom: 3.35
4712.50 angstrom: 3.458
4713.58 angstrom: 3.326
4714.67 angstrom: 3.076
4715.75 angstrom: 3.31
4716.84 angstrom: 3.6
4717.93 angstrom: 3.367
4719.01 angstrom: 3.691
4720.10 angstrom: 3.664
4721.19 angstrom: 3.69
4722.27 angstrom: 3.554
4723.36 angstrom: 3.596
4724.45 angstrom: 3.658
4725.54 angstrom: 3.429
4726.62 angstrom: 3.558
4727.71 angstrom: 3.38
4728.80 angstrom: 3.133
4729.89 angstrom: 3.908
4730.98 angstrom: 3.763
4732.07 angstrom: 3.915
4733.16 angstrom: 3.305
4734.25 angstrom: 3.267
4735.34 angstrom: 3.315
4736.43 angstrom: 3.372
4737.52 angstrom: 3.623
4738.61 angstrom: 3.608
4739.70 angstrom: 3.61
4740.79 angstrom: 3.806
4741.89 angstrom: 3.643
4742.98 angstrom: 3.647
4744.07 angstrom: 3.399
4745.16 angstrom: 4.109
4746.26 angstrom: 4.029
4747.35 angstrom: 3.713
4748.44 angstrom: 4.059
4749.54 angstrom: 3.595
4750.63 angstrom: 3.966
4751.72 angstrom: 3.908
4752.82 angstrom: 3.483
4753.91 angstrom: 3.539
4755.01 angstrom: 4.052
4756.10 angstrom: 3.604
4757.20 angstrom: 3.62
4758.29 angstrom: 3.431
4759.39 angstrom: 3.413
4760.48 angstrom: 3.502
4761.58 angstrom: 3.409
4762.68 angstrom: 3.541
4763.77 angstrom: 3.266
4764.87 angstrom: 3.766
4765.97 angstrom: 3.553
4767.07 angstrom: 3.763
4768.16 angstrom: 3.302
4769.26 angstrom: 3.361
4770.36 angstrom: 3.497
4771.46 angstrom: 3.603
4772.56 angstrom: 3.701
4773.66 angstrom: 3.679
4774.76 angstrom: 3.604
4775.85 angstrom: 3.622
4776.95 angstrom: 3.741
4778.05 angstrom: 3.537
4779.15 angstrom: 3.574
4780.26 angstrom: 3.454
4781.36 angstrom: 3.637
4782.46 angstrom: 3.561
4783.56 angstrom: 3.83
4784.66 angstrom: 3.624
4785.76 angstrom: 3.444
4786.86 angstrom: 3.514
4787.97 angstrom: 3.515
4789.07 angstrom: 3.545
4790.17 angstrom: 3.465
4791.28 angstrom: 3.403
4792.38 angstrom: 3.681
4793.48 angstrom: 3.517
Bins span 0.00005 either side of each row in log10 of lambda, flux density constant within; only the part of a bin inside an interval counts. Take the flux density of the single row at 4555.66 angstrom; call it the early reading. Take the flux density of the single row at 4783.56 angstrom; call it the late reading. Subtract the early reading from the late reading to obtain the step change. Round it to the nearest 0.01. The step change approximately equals 0.53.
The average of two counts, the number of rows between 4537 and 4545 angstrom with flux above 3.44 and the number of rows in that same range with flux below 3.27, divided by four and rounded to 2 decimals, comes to 0.75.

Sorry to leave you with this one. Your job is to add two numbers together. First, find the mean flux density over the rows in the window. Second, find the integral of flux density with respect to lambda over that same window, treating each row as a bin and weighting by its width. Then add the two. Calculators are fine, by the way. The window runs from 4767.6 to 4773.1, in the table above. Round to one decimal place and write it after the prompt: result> 22.7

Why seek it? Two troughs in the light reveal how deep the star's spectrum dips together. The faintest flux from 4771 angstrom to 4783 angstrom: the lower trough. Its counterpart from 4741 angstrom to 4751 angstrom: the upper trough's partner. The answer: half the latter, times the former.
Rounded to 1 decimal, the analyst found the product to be 5.9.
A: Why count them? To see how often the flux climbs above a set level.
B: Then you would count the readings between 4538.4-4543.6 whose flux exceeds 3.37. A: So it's 1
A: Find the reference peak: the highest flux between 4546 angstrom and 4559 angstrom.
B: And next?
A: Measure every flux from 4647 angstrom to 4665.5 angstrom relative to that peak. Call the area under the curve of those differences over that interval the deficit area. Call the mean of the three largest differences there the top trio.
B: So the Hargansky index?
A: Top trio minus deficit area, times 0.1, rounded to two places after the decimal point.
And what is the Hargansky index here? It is -0.02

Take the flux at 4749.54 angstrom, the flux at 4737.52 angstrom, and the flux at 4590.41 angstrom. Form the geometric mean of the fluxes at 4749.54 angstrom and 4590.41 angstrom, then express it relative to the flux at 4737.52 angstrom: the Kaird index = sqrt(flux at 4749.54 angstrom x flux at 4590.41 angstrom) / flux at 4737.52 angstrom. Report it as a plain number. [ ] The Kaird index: 0.96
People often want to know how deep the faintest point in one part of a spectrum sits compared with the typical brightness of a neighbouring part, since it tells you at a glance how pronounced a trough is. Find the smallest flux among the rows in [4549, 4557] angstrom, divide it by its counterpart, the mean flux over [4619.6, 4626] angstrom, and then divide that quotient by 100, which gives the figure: 0.0090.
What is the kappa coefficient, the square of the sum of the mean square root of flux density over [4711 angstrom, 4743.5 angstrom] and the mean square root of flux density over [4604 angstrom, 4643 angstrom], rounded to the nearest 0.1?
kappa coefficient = 14.2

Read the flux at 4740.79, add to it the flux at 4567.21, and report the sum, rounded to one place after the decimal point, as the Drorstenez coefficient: 7.0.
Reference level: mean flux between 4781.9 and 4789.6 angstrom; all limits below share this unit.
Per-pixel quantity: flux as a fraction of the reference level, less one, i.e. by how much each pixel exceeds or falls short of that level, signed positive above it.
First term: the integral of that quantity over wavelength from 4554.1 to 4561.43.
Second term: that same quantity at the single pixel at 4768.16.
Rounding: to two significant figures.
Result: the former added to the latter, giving -0.52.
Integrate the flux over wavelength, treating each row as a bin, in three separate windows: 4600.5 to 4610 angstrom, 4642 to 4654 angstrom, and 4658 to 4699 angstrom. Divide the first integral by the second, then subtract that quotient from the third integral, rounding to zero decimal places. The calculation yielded 132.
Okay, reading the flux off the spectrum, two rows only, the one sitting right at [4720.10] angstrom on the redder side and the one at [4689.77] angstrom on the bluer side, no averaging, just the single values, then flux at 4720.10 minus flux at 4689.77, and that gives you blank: 0.3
